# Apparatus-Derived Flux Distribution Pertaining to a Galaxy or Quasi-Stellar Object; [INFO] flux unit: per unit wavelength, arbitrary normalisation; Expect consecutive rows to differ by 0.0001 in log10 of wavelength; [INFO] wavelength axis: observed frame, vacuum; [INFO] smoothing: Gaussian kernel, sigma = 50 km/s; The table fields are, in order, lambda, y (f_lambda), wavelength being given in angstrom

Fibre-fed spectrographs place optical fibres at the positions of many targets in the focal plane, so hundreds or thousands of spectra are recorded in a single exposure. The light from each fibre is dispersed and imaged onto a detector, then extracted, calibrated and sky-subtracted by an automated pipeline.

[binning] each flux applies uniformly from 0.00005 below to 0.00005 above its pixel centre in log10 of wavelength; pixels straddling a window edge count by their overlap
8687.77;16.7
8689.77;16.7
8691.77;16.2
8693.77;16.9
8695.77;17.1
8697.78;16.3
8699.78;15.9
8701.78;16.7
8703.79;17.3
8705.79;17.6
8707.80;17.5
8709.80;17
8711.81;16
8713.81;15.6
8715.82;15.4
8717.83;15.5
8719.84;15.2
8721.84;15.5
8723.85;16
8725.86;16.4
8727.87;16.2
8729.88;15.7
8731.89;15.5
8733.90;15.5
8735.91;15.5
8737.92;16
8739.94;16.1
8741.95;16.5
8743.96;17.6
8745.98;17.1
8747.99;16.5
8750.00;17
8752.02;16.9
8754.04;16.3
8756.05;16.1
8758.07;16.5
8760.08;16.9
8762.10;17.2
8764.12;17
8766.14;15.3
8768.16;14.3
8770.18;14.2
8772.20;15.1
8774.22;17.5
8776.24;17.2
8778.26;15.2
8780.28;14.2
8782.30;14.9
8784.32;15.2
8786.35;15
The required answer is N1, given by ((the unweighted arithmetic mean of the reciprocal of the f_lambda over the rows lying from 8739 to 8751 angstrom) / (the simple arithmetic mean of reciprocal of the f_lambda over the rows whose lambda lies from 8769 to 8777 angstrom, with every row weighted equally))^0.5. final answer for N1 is 0.97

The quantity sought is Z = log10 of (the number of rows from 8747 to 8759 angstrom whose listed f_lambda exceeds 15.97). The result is 0.78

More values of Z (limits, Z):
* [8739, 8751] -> 0.78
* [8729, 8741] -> 0.30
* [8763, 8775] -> 0.30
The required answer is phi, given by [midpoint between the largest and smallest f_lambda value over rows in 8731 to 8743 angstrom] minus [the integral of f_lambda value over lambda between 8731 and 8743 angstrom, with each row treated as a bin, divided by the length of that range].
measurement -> 0.137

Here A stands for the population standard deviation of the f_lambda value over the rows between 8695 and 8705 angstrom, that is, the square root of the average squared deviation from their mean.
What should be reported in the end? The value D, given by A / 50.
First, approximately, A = 0.51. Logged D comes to 0.010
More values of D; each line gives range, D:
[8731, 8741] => 0.005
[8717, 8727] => 0.009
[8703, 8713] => 0.012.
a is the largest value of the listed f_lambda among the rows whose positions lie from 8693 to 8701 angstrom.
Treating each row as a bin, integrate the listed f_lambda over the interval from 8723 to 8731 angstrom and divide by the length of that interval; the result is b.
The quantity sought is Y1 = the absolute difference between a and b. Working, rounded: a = 17.1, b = 16.1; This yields 1.03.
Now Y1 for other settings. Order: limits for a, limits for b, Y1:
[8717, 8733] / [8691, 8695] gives 0.22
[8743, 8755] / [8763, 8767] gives 1.41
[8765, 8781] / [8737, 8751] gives 0.81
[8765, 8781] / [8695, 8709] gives 0.59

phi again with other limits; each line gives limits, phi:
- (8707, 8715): 0.068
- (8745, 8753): -0.082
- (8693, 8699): -0.023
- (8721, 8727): -0.027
